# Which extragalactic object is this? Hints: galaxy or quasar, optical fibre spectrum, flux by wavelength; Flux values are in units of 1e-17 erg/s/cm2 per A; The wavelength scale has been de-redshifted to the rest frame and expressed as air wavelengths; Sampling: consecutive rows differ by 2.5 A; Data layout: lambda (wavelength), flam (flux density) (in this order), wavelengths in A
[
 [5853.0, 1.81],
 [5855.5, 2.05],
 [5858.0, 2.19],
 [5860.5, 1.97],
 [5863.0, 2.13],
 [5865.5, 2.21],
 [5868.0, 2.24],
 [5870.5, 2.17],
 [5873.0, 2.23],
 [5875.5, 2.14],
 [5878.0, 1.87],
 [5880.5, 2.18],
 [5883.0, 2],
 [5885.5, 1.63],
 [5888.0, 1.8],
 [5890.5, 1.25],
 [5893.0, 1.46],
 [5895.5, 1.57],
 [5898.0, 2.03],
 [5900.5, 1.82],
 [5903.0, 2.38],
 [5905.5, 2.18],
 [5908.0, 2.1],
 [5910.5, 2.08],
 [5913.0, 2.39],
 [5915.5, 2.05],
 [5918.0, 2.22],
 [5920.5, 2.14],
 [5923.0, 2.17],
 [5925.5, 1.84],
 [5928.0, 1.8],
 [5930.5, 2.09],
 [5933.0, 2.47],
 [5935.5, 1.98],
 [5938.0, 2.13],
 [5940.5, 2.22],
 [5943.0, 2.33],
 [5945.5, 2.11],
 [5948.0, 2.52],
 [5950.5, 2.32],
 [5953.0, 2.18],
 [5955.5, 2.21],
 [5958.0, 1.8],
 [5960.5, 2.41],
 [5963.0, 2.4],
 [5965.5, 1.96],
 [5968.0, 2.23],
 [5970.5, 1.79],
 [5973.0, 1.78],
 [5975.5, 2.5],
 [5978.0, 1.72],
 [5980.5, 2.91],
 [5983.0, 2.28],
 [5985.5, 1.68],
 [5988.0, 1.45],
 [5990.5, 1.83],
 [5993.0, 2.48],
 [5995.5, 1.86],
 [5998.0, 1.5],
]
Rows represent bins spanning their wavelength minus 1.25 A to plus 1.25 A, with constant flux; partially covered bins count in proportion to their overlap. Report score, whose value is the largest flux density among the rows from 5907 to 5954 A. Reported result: 2.52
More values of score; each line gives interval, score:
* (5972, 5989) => 2.91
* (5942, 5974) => 2.52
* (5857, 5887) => 2.24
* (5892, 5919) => 2.39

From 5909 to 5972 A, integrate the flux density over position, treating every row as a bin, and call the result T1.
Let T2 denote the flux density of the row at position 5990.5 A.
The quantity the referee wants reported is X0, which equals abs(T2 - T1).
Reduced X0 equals 134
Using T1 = 136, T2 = 1.83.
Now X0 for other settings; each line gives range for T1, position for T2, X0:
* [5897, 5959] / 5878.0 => 131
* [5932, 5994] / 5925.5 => 131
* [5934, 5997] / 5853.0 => 132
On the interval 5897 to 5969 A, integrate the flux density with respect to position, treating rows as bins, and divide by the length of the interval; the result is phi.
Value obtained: 2.157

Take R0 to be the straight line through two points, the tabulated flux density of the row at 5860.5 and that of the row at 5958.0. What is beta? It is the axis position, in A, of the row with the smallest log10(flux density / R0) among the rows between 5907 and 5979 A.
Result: 5928.0 A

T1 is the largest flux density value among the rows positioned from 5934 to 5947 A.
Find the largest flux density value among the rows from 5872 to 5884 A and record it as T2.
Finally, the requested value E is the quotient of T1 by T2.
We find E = 1.04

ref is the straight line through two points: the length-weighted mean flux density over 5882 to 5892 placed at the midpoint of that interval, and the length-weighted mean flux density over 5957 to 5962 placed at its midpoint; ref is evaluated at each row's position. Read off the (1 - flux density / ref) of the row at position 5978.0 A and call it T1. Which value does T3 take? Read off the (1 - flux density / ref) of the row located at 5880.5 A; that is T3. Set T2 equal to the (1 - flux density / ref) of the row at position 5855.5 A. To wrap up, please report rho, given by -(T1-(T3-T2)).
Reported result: -0.2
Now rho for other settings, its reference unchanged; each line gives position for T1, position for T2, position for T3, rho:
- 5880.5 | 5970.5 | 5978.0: 0.4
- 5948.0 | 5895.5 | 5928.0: 0.2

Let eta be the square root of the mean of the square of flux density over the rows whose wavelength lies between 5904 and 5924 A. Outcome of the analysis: 2.17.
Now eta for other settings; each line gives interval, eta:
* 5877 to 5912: 1.91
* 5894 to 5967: 2.15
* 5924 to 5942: 2.09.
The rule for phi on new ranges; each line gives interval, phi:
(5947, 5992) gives 2.109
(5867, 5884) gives 2.119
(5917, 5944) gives 2.124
